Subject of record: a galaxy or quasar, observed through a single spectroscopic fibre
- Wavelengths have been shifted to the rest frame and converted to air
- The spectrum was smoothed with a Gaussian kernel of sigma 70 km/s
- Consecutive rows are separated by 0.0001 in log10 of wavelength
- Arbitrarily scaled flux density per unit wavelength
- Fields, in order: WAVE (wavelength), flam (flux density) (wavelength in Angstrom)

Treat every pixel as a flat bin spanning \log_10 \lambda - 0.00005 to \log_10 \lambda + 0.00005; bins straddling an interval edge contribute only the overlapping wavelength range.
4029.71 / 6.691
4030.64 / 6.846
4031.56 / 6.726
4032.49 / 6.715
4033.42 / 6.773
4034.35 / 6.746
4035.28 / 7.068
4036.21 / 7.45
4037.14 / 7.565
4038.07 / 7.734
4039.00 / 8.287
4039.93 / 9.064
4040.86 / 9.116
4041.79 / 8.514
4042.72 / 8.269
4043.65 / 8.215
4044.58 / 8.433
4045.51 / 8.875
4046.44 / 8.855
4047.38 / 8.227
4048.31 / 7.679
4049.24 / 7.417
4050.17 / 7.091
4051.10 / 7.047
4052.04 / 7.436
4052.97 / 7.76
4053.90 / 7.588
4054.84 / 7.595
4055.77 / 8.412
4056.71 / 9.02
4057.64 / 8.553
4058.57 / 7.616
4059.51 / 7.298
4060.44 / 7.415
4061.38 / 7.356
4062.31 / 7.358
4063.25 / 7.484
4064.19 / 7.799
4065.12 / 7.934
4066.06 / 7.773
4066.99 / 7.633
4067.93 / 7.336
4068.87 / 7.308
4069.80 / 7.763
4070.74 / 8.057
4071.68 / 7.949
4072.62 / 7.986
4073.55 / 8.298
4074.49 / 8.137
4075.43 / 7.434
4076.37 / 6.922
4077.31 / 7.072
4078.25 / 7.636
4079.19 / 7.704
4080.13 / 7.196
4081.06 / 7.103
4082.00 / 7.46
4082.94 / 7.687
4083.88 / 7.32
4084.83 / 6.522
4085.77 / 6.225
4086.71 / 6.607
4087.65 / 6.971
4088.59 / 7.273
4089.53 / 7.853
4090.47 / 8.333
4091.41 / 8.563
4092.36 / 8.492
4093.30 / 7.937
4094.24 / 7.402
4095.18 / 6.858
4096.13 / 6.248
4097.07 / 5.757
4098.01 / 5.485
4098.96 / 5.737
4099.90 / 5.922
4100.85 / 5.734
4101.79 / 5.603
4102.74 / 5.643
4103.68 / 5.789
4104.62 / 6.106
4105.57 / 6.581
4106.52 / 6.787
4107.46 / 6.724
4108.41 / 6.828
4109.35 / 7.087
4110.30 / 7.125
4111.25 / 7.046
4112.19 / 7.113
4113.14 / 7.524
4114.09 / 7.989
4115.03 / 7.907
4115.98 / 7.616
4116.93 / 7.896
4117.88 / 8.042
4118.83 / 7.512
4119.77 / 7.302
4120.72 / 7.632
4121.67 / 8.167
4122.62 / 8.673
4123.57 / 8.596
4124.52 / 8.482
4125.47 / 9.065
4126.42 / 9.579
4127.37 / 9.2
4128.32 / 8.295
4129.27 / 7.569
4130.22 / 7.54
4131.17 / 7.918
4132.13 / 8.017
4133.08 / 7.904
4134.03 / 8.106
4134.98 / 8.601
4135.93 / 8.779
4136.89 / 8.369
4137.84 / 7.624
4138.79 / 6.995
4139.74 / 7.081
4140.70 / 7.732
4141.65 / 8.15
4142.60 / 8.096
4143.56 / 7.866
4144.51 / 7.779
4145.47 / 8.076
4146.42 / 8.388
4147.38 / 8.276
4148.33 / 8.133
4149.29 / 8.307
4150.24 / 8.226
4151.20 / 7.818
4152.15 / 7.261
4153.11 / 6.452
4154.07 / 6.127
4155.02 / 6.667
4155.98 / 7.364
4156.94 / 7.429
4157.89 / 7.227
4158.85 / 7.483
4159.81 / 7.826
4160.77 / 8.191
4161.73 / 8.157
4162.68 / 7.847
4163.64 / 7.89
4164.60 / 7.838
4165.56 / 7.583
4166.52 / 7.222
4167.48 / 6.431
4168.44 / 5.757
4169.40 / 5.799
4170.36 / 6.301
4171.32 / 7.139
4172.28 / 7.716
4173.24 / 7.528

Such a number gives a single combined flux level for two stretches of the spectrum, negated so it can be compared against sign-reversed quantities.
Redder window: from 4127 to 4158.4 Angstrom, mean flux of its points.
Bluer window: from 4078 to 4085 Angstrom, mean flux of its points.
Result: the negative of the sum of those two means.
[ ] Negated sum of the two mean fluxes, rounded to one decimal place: -15.1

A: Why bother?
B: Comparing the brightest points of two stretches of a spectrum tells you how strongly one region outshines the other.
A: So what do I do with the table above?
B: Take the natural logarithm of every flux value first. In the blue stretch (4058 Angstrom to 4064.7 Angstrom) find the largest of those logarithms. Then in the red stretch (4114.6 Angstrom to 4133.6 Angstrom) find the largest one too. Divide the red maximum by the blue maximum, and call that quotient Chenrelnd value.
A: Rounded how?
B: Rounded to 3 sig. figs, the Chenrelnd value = 1.10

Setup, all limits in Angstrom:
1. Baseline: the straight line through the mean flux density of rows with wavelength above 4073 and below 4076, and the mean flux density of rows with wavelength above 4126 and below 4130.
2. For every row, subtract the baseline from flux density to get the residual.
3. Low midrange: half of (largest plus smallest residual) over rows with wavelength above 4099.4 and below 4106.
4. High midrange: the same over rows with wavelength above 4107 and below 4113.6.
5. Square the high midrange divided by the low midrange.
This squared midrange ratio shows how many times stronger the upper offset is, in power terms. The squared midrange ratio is 0.3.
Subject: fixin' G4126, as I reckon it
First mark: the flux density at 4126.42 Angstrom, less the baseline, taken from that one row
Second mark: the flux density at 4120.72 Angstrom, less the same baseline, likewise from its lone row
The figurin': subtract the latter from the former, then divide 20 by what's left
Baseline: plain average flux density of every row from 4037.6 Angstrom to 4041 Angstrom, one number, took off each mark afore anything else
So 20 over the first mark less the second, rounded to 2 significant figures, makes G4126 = 10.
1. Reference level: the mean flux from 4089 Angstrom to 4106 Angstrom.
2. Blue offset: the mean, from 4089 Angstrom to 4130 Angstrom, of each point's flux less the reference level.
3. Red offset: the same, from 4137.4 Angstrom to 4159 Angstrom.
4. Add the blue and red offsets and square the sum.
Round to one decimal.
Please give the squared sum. 2.5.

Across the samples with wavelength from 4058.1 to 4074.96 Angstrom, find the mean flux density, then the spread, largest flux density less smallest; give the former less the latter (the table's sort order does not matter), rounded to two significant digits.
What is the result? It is 6.7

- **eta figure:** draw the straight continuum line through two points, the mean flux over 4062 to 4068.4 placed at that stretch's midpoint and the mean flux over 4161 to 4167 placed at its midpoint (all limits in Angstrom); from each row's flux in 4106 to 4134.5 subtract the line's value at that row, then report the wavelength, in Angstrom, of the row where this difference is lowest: 4107.46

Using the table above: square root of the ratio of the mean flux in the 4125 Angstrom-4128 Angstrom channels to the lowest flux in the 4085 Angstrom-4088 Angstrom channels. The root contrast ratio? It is 1.22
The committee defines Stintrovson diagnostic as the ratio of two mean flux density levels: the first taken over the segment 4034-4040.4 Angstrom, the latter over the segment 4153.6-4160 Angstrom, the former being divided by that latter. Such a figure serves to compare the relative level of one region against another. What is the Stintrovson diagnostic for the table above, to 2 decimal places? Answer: 1.08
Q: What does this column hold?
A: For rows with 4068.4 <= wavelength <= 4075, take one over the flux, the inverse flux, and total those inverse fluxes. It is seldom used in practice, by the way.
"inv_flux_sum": 0.88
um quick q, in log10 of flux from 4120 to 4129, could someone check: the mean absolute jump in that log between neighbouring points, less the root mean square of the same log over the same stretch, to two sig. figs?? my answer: -0.91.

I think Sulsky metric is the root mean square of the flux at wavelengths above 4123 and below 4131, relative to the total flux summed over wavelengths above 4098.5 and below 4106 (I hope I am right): 0.18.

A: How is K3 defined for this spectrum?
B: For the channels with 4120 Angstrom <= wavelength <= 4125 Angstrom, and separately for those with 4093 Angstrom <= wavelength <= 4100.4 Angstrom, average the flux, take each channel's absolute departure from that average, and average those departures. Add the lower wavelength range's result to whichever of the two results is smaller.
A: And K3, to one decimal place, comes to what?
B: 1.1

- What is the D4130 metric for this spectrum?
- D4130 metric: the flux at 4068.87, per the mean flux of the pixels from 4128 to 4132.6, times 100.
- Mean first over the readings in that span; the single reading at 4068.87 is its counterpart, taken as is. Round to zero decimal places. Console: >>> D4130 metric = 93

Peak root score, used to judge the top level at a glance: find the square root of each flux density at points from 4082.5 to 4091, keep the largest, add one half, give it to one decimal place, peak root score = 3.4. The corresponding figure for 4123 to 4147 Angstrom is 3.6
